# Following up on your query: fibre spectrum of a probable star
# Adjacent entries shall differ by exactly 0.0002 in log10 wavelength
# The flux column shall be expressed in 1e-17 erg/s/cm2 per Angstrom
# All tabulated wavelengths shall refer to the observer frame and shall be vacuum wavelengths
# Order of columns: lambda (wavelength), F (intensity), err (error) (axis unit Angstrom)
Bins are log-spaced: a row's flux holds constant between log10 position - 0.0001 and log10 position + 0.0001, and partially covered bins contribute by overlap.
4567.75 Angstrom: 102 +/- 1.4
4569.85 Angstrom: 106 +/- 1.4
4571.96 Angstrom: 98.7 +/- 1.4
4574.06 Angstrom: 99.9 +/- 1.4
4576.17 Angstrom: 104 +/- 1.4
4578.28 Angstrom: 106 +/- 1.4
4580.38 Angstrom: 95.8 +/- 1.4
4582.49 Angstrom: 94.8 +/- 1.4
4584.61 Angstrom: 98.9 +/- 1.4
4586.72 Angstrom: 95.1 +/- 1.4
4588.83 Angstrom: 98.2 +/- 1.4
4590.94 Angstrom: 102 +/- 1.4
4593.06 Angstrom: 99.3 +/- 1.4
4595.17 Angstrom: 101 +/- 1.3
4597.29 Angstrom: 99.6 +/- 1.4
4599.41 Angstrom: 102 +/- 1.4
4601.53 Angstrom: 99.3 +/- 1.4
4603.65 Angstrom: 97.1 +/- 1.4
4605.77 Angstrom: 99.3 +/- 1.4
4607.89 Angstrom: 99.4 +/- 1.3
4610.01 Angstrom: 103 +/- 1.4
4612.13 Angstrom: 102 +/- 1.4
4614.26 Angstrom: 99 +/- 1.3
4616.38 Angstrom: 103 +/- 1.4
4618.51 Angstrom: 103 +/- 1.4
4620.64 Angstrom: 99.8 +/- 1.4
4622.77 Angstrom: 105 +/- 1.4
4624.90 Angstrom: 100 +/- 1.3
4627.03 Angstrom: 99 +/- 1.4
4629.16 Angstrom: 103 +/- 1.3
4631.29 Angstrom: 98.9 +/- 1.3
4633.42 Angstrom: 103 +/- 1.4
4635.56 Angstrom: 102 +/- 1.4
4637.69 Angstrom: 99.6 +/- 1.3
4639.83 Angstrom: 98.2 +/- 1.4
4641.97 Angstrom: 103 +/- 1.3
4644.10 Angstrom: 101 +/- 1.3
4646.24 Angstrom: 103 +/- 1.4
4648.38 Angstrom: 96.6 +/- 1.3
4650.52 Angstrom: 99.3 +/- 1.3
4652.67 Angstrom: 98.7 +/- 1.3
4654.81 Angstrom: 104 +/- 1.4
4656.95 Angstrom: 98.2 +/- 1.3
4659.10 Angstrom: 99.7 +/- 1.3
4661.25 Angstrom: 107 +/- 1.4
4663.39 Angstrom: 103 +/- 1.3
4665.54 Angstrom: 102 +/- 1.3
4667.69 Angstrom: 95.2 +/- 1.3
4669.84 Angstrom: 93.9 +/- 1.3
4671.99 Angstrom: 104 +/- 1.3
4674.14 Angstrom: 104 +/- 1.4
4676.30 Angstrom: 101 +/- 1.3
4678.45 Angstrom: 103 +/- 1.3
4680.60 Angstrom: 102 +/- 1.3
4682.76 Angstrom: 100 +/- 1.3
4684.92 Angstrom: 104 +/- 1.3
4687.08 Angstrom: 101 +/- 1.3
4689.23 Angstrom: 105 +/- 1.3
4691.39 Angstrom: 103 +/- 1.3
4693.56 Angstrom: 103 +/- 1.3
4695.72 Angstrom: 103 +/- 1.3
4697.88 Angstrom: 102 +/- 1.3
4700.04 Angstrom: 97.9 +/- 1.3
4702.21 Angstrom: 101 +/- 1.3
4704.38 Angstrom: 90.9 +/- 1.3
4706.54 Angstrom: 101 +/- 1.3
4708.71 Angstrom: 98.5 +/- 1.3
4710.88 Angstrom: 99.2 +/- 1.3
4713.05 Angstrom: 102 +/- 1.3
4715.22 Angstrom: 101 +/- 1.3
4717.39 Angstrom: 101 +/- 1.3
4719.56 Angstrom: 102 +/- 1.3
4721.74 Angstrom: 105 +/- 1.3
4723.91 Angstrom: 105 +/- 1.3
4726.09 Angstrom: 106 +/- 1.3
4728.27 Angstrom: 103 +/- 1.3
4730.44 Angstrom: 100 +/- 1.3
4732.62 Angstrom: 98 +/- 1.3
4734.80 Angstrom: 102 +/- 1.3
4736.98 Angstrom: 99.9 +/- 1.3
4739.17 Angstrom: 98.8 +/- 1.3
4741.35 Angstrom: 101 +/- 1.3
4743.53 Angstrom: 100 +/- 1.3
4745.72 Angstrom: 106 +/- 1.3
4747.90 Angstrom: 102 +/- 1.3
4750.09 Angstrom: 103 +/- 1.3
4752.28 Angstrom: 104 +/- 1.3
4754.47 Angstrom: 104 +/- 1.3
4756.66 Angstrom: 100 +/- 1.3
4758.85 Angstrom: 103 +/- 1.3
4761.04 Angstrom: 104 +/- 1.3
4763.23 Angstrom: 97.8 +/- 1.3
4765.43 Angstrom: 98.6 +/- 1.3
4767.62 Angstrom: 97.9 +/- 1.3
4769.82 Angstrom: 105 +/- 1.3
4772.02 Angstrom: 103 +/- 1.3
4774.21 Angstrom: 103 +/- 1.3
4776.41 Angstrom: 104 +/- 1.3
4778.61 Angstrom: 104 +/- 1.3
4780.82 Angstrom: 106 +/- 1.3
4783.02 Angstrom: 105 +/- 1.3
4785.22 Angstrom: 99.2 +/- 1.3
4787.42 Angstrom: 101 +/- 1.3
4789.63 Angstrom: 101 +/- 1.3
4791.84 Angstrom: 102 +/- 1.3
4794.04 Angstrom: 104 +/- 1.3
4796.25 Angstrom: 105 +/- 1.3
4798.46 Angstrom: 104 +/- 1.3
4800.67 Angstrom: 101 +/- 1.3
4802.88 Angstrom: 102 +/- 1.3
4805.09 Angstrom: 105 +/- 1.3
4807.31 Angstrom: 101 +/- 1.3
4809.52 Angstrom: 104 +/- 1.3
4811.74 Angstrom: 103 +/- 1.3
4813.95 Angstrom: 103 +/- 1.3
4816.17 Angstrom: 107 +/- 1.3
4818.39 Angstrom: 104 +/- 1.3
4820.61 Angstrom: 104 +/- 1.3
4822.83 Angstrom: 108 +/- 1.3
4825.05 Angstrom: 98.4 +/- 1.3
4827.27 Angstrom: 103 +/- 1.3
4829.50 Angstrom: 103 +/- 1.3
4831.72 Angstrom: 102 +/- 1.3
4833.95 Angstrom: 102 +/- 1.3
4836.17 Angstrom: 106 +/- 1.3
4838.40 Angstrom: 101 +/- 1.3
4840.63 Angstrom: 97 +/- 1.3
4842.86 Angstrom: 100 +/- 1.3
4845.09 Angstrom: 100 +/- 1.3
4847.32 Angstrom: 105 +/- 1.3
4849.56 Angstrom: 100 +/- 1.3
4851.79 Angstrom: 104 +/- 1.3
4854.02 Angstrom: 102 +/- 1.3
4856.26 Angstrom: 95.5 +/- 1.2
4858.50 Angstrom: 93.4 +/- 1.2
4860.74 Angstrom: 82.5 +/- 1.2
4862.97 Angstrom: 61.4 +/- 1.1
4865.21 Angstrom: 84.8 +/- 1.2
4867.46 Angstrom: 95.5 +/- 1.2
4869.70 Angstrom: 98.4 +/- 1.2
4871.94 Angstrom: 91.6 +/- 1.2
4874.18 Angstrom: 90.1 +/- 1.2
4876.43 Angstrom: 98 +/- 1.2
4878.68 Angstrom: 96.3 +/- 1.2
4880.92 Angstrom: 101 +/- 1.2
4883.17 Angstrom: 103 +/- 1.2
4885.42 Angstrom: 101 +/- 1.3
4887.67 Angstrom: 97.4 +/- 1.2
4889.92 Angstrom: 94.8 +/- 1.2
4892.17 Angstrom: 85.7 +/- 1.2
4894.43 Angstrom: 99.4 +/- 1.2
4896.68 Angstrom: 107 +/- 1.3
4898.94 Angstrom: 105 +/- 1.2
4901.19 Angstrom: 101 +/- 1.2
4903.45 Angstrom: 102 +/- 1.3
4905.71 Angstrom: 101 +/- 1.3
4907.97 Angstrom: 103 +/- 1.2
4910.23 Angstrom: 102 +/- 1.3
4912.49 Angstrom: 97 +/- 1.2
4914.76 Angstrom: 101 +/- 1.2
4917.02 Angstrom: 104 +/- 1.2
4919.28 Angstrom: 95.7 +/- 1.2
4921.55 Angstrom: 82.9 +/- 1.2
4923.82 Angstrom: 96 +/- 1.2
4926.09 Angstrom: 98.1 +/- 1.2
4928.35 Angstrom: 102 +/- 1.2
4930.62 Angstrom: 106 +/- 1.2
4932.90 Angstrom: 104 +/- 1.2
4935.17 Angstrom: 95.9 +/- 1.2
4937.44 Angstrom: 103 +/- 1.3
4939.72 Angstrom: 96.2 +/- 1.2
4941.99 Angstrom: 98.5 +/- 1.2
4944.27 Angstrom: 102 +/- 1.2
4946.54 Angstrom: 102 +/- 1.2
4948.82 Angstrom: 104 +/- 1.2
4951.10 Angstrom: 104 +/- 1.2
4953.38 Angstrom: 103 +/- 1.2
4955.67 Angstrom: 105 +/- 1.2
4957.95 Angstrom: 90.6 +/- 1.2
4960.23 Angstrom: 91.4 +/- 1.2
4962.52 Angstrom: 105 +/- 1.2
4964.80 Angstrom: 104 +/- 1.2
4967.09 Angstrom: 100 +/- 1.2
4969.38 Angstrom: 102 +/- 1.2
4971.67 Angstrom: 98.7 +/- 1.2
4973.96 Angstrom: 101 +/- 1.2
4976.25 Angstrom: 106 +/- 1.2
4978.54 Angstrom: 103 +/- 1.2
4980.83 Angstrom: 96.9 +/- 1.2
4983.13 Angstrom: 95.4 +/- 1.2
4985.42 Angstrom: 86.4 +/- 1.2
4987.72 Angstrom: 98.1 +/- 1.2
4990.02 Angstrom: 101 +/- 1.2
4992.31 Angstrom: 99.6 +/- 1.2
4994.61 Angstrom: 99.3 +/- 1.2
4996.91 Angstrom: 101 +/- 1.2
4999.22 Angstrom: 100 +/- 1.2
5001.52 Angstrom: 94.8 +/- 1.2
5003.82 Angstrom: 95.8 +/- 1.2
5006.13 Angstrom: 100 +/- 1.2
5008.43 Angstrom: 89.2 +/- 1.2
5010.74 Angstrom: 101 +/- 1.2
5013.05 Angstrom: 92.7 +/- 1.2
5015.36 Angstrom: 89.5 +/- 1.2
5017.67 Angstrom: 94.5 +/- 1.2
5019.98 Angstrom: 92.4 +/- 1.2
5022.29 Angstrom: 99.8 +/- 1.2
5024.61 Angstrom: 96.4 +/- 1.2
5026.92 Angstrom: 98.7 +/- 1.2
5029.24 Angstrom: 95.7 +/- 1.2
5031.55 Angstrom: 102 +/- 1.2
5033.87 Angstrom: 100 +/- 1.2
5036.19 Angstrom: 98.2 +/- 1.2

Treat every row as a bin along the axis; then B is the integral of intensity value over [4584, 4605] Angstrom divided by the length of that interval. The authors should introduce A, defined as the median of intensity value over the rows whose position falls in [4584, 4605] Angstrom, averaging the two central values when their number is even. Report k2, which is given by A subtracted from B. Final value 0.0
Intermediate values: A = 99.3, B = 99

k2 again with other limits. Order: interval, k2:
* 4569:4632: 0.7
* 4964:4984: -0.2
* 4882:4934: -1.5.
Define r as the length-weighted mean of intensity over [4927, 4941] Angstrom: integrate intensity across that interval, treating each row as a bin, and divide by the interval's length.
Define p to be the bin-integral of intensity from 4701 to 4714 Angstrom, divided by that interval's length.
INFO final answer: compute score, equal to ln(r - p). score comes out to 0.9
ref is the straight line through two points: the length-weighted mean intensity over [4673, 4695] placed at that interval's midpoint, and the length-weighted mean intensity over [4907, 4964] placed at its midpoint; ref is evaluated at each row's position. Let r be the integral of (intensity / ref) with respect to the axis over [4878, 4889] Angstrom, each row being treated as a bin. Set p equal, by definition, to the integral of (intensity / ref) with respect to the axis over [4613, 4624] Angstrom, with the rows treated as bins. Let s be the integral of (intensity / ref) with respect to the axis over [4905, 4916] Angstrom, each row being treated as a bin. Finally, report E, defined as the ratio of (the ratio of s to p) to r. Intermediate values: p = 10.8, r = 10.9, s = 11.1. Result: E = 0.093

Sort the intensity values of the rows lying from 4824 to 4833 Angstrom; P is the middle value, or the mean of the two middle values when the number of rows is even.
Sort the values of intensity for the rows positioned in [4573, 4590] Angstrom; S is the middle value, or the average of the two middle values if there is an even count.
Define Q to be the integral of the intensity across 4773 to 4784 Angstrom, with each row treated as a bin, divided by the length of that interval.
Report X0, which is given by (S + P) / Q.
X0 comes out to 1.93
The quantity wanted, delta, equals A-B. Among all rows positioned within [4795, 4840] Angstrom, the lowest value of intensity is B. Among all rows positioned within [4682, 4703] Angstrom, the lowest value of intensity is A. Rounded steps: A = 97.9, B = 98.4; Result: -0.5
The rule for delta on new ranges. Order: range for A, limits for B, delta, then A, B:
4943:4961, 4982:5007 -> 4.2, 90.6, 86.4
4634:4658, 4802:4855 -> -0.4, 96.6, 97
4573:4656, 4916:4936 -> 11.9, 94.8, 82.9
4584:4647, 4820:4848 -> -1.9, 95.1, 97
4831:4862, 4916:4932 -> -0.4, 82.5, 82.9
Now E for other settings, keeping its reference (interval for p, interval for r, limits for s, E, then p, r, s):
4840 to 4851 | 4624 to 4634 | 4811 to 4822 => 0.106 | 11.0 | 9.8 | 11.4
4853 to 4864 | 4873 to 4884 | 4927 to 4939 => 0.121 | 9.5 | 10.7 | 12.3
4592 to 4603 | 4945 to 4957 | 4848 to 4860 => 0.089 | 10.6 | 12.5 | 11.8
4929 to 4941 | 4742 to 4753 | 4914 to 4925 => 0.078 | 12.2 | 11.1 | 10.5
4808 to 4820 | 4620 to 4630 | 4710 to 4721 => 0.090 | 12.4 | 9.8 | 10.9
